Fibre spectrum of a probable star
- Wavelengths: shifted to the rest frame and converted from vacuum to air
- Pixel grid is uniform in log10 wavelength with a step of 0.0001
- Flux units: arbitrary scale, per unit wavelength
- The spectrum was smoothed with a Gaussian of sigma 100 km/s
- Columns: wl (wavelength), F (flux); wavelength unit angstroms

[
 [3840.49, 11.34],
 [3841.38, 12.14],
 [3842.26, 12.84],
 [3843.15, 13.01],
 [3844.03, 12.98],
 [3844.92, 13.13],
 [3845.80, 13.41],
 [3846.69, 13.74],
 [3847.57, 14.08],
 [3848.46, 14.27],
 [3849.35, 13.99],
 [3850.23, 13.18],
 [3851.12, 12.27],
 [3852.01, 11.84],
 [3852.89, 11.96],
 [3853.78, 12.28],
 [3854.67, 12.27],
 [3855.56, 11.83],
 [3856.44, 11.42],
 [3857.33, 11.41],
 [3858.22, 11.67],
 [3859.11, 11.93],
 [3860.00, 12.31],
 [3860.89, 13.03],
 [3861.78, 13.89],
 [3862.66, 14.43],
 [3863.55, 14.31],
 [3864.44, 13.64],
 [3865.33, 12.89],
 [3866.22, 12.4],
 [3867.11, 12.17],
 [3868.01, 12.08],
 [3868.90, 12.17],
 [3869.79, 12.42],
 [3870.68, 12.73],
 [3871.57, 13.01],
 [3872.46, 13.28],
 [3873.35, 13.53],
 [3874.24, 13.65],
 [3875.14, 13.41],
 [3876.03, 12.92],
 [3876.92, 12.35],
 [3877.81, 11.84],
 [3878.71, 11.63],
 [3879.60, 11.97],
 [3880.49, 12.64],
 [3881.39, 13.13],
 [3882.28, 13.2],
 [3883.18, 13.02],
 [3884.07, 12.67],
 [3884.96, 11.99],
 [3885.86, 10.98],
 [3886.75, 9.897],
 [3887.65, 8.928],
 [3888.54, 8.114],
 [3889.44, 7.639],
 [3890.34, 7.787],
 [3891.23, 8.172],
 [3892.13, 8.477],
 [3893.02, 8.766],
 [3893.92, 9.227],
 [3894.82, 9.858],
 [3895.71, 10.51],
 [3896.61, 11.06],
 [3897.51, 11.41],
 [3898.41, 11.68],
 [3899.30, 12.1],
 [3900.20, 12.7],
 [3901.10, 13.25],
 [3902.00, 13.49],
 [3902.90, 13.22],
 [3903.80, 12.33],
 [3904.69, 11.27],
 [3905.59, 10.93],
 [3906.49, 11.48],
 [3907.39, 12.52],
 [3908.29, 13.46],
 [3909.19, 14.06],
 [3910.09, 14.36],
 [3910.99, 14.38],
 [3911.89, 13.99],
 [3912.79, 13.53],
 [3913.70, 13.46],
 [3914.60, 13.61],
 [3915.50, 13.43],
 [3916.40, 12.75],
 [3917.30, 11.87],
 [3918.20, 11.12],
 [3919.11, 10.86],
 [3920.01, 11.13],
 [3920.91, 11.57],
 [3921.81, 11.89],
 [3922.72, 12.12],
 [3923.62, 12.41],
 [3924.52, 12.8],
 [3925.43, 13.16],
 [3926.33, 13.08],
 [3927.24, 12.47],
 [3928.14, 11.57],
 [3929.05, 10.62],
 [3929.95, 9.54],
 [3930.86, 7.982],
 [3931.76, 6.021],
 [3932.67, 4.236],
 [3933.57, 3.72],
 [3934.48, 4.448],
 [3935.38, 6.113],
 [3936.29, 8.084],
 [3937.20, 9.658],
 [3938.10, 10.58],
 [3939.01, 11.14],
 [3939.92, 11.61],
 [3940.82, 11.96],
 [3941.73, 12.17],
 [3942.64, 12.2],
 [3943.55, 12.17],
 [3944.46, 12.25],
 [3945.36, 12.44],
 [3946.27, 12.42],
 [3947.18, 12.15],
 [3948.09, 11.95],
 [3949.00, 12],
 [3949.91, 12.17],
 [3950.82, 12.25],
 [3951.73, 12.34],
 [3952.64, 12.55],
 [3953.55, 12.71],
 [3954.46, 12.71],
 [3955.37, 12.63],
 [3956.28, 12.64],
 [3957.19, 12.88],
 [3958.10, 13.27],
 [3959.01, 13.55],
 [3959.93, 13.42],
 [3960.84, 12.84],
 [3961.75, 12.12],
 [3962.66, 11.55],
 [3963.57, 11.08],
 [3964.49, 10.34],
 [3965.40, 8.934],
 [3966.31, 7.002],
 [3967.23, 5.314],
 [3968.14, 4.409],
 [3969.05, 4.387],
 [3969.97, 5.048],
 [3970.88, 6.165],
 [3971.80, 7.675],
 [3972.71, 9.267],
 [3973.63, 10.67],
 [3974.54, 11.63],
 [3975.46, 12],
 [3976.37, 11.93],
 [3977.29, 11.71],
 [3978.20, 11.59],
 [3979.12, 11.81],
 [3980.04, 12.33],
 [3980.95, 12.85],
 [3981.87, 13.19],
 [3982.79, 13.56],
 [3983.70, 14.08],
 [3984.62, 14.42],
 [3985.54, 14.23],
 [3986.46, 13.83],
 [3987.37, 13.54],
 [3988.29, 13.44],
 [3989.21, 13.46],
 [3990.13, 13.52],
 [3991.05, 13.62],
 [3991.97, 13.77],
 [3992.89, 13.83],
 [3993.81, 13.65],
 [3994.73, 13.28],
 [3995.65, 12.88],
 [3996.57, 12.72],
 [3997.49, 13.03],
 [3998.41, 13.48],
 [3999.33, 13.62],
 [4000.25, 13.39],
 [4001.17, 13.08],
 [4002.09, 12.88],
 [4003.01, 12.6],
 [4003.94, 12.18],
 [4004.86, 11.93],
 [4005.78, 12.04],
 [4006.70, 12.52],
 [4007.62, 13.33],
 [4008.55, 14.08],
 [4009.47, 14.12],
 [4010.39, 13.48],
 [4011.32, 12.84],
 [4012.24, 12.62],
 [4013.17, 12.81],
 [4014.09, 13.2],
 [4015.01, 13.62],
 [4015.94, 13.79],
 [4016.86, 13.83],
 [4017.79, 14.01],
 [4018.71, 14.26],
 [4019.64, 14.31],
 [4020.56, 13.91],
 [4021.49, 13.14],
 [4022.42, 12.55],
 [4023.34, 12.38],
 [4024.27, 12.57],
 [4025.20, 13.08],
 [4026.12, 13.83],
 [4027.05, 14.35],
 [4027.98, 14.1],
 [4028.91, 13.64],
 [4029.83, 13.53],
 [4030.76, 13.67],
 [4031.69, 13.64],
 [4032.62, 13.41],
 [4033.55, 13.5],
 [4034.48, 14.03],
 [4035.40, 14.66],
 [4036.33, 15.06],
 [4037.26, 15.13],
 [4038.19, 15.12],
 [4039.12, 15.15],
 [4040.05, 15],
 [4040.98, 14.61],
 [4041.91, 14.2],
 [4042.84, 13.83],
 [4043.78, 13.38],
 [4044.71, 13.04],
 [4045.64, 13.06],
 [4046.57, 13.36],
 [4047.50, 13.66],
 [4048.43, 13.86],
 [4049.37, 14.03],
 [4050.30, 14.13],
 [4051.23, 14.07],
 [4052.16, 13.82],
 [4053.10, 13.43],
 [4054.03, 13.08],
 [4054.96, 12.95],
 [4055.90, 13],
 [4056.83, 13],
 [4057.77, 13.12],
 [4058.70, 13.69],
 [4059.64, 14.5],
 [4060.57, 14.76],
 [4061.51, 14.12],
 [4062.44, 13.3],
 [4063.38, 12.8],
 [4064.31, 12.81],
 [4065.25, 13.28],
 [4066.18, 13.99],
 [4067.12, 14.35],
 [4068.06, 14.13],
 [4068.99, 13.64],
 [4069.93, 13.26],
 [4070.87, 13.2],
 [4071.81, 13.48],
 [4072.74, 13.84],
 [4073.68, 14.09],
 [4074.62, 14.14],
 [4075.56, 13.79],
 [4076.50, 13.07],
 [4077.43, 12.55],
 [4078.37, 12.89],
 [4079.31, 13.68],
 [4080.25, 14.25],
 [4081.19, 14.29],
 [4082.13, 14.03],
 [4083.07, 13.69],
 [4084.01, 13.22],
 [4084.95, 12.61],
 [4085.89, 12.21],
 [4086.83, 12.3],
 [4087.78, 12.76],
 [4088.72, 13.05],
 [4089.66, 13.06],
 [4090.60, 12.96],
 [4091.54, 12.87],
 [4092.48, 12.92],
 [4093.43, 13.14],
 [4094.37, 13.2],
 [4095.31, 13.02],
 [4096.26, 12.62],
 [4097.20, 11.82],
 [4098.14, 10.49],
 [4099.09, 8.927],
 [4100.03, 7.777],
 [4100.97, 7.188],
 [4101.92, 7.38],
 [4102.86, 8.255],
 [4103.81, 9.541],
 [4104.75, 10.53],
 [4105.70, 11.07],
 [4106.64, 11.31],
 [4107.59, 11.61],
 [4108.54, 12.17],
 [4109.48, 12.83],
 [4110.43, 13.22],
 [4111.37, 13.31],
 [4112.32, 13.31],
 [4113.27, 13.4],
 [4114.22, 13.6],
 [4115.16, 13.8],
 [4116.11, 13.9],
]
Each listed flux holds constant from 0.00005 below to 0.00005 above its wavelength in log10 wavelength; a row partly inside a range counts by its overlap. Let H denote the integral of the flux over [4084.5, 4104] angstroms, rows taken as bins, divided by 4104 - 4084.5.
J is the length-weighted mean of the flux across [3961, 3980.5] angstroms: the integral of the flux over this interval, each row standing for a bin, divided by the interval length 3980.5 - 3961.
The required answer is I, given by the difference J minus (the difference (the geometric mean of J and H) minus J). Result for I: 8.5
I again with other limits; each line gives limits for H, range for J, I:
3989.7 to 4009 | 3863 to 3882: 12.6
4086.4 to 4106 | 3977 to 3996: 14.4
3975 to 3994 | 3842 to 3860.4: 12.4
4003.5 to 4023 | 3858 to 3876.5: 12.8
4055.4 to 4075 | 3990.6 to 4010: 12.9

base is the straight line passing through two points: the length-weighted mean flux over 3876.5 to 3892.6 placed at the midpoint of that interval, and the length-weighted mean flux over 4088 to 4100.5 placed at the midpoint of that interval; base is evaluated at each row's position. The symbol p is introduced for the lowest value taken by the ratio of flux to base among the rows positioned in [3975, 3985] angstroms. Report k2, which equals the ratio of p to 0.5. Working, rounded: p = 1.02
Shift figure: 2.04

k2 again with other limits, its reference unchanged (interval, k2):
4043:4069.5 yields 2.16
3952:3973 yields 0.78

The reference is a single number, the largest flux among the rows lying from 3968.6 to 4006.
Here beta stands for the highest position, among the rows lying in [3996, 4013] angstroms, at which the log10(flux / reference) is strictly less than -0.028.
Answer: 4012.24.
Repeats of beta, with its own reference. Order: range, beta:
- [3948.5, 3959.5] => 3958.10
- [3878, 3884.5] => 3884.07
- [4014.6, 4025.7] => 4025.20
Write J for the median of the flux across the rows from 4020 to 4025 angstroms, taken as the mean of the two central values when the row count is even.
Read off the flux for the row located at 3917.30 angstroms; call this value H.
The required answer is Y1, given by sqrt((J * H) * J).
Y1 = 43.3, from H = 11.87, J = 12.6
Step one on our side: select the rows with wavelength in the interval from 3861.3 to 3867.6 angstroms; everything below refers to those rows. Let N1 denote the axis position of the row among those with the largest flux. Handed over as 3862.66 angstroms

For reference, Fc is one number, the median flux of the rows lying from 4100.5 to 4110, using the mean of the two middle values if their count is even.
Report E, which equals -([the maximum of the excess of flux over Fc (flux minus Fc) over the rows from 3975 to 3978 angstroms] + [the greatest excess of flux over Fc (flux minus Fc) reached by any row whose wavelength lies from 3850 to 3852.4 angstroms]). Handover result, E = -3.6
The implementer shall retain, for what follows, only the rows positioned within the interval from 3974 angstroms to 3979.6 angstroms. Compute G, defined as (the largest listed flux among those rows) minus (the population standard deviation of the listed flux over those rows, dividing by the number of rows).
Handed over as 11.8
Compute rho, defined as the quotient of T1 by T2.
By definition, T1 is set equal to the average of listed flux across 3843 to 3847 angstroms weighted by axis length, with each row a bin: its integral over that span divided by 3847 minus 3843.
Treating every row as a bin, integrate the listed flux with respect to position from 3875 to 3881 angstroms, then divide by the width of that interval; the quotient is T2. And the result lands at 1.07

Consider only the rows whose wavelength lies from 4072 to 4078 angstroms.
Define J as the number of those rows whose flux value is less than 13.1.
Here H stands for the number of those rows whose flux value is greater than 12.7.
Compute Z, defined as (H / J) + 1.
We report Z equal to 3.5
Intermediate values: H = 5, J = 2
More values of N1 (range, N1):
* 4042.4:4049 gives 4048.43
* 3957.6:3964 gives 3959.01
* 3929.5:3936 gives 3929.95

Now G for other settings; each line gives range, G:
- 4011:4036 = 14.1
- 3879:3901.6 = 11.4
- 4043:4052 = 13.7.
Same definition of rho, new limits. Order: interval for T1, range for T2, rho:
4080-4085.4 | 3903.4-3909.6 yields 1.11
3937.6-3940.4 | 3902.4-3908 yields 0.93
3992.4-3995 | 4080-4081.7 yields 0.95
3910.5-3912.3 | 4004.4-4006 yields 1.18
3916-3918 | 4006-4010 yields 0.91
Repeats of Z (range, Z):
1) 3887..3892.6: 1.0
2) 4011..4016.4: 2.7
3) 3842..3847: 3.0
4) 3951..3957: 1.3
